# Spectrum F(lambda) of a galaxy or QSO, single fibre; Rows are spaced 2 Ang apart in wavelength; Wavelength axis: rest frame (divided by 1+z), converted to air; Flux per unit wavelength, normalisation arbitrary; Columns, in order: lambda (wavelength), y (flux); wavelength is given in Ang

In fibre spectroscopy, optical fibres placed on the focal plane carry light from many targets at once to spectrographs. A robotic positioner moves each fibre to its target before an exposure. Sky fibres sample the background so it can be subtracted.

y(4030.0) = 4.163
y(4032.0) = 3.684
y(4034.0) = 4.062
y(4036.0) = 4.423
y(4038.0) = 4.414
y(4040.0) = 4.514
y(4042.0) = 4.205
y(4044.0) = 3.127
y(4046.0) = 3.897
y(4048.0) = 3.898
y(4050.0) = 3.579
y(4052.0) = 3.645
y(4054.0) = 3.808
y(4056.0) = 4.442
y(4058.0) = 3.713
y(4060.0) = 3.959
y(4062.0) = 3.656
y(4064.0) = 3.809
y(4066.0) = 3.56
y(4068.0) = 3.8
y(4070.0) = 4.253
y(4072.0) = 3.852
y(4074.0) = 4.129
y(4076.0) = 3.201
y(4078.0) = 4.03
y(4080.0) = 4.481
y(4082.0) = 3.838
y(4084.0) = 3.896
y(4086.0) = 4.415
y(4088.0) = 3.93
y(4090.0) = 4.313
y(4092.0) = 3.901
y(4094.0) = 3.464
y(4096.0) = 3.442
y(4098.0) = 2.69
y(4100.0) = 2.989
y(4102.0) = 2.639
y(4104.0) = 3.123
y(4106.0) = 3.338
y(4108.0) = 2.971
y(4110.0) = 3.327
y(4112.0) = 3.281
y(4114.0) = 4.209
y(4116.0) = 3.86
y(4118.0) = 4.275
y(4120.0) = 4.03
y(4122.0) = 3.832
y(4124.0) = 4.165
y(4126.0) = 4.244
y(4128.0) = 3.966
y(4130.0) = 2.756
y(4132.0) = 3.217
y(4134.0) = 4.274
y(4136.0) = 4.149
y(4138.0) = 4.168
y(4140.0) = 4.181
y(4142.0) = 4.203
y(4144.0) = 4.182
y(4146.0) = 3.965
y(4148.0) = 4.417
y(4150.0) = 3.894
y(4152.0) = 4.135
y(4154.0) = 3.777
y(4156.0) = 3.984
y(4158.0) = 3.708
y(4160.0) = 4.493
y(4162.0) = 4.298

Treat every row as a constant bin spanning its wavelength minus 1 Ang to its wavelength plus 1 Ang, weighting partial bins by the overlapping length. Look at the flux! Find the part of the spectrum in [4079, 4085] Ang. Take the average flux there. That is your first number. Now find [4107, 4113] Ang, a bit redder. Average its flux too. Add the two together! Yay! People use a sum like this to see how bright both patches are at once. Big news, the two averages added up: 7.26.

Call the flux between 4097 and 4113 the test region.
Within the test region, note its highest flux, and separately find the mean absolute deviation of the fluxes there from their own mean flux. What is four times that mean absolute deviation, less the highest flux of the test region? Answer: -2.4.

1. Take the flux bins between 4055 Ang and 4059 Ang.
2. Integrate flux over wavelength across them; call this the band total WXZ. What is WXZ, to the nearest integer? 16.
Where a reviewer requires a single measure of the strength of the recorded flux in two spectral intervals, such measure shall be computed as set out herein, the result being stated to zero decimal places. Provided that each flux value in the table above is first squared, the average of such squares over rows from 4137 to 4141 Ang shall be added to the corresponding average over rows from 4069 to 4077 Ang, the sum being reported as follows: 32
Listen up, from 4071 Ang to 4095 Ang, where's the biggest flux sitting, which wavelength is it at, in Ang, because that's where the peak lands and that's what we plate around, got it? 4080.0 Ang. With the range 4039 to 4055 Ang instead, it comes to 4040.0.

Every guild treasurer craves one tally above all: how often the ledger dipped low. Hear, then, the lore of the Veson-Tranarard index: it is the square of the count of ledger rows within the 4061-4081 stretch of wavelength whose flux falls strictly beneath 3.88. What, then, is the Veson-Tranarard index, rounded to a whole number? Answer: 36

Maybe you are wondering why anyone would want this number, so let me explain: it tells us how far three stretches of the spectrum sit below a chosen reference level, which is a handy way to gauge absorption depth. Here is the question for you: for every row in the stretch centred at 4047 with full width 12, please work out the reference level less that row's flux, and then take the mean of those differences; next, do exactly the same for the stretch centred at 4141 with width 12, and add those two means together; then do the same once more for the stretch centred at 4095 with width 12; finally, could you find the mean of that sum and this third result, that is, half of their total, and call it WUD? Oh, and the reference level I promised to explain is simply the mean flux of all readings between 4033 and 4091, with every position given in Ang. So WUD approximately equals 0.27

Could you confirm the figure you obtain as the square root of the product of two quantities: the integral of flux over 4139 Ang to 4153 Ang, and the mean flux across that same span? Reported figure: 15.5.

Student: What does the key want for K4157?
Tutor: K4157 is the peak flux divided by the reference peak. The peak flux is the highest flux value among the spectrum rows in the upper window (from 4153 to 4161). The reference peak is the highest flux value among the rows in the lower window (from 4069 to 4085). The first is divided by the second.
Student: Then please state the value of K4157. 1.00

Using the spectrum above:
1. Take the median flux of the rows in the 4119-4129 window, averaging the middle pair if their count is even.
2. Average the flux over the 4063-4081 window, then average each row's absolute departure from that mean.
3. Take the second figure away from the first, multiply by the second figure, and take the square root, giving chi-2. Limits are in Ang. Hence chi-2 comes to 1.03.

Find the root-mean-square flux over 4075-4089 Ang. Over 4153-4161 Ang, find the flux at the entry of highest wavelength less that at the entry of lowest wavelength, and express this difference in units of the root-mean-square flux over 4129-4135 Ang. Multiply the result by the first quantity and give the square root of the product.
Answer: 0.91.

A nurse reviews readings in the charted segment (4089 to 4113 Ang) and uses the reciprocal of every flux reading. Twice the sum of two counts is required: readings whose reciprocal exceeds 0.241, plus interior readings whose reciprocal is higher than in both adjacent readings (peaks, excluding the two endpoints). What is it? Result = 28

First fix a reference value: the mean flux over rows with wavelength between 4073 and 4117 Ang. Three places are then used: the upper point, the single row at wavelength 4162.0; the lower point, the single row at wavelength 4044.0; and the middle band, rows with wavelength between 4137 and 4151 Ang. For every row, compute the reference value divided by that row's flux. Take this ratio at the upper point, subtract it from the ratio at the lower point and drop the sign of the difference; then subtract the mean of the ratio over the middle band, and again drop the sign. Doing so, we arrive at 0.56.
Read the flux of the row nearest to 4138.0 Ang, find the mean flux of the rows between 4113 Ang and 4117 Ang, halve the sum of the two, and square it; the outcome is 16.8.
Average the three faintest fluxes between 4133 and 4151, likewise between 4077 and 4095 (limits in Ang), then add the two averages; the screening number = 7.7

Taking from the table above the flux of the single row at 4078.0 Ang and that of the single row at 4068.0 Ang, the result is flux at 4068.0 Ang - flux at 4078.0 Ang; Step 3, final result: -0.23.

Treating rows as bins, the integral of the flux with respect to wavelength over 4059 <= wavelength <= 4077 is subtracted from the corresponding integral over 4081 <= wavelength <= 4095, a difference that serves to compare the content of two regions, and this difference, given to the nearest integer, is -13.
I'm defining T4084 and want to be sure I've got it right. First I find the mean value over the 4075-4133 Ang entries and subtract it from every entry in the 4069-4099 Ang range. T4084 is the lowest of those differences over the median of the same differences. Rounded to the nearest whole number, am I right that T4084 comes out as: -4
